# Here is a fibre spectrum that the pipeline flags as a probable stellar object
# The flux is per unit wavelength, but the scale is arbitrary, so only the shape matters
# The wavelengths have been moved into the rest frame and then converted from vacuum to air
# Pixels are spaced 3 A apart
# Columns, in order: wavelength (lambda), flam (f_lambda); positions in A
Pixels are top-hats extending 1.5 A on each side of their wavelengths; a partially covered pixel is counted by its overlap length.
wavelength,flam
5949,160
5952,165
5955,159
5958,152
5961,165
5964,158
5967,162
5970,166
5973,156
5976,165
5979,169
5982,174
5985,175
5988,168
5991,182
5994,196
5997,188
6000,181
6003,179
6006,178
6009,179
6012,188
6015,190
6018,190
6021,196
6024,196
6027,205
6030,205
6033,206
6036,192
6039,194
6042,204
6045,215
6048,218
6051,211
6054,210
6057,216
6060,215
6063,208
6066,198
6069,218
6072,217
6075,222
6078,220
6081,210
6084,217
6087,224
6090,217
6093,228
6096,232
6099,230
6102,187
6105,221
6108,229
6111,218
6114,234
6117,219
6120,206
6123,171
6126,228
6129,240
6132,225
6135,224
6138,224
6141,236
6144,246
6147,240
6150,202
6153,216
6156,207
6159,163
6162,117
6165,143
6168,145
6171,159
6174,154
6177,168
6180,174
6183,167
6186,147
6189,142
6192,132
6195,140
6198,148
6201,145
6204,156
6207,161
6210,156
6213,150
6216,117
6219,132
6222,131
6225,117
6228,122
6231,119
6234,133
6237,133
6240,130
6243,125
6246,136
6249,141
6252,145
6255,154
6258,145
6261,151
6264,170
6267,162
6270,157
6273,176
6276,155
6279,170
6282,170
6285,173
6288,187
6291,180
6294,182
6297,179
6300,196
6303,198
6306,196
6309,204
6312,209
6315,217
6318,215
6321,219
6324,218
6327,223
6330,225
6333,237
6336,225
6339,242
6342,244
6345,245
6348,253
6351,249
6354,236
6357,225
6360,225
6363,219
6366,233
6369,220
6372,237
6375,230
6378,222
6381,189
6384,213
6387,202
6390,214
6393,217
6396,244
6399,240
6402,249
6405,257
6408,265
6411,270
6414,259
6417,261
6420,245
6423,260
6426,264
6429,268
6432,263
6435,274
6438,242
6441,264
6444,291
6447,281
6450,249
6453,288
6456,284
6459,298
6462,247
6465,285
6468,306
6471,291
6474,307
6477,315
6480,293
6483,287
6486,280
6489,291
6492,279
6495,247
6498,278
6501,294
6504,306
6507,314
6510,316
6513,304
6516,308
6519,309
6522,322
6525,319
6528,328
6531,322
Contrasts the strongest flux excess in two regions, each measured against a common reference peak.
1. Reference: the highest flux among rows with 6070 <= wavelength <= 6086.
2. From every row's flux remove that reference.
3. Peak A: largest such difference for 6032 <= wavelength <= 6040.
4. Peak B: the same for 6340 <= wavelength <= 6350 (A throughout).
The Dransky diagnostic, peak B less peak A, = 47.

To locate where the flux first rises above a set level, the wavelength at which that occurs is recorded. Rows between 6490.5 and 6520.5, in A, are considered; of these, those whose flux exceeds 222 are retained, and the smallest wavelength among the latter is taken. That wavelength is 6492 A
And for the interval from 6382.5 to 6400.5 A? 6396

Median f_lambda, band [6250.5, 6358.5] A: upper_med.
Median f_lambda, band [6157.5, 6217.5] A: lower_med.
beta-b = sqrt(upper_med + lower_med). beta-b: 19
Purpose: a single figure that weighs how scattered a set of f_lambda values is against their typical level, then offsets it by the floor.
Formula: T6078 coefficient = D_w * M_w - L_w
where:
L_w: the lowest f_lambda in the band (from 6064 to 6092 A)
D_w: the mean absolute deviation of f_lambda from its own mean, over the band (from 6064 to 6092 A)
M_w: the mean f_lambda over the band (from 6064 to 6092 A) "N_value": 943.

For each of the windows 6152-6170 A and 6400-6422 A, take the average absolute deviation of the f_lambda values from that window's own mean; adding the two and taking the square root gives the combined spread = 6.1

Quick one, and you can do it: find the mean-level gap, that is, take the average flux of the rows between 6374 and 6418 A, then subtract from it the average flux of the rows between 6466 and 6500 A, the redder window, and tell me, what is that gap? -53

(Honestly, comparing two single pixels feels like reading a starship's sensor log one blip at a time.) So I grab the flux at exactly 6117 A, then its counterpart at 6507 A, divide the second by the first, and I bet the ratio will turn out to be 1.4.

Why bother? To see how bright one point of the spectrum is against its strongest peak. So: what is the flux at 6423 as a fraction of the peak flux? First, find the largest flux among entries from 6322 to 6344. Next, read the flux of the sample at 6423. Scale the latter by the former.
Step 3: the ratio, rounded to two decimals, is 1.07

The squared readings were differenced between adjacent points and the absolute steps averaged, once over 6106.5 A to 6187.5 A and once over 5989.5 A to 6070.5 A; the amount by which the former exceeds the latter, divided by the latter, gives 1.8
